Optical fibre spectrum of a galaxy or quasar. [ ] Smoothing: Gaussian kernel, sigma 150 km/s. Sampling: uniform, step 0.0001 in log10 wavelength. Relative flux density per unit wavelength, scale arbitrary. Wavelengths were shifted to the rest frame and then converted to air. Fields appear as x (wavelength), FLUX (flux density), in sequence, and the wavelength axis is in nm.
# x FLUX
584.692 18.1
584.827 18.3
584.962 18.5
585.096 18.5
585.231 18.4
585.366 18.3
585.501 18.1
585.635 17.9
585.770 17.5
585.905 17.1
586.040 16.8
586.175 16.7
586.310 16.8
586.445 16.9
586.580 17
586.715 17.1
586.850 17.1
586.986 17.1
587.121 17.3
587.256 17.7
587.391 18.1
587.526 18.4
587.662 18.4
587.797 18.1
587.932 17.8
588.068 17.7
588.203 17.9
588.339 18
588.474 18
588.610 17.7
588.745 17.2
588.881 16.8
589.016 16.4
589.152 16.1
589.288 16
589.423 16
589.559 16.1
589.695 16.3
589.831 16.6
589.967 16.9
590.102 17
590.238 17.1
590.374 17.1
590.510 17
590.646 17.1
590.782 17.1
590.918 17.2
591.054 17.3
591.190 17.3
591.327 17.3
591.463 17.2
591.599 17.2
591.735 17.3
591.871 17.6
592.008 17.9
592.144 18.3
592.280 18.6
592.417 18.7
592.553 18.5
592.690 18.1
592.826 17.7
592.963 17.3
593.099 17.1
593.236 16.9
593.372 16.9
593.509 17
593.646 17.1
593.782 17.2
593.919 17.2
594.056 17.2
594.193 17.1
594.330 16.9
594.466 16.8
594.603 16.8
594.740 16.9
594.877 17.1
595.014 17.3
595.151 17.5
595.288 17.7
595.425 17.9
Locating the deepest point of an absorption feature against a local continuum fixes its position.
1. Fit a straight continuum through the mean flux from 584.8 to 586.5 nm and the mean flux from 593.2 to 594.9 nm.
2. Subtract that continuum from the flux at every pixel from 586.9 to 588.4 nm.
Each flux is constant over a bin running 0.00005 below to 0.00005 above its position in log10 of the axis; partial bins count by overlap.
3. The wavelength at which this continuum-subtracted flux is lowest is 586.986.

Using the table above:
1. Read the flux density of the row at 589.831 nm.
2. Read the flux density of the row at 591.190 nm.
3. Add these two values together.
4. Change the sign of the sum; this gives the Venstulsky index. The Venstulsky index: -33.9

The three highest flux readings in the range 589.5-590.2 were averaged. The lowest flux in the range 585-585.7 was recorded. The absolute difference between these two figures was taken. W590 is 1.1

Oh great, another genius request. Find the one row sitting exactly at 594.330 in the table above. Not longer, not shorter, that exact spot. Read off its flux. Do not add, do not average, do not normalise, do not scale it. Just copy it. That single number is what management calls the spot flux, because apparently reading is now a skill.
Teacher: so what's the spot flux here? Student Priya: 16.9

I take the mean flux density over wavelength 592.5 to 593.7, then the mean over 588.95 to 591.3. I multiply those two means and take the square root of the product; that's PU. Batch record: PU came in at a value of 17.1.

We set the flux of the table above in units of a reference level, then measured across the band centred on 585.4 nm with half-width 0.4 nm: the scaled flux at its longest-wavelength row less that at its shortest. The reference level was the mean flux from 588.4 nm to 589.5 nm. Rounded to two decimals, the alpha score -0.06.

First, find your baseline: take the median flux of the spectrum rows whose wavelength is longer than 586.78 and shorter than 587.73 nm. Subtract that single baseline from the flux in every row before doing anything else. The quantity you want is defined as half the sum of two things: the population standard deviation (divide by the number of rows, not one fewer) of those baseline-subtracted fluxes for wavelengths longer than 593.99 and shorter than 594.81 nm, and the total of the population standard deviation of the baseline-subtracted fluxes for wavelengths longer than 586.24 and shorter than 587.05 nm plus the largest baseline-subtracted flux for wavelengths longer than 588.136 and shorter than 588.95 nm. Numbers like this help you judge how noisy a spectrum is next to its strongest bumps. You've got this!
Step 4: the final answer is 0.28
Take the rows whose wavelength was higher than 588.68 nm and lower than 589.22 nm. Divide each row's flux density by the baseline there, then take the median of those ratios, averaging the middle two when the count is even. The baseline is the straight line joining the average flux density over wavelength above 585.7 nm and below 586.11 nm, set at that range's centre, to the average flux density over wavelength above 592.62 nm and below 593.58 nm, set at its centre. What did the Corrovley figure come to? 0.97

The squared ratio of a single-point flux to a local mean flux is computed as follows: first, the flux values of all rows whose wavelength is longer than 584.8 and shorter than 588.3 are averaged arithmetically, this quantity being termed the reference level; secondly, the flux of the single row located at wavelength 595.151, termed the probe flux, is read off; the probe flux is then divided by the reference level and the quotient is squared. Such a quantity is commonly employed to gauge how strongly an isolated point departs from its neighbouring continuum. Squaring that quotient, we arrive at 0.98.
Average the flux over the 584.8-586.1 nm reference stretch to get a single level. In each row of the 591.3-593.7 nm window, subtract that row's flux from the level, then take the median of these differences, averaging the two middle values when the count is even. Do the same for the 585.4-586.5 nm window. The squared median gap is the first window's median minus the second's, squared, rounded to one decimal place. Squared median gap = 0.1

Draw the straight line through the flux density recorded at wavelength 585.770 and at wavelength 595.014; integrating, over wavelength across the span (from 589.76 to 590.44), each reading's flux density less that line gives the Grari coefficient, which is -0.32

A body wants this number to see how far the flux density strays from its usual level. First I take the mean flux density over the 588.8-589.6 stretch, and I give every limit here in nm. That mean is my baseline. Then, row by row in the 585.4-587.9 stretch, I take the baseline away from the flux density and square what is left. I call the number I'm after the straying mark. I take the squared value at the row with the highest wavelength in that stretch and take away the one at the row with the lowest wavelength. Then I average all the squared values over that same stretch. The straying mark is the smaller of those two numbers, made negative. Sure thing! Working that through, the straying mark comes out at 0.0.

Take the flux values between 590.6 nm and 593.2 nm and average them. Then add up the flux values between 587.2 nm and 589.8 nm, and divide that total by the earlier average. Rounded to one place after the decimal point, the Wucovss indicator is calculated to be 18.7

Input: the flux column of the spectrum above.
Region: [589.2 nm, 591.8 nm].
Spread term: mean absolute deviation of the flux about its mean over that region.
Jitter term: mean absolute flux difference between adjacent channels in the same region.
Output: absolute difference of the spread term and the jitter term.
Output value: 0.274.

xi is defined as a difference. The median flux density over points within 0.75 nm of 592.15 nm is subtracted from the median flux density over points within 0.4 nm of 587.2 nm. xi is -0.40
